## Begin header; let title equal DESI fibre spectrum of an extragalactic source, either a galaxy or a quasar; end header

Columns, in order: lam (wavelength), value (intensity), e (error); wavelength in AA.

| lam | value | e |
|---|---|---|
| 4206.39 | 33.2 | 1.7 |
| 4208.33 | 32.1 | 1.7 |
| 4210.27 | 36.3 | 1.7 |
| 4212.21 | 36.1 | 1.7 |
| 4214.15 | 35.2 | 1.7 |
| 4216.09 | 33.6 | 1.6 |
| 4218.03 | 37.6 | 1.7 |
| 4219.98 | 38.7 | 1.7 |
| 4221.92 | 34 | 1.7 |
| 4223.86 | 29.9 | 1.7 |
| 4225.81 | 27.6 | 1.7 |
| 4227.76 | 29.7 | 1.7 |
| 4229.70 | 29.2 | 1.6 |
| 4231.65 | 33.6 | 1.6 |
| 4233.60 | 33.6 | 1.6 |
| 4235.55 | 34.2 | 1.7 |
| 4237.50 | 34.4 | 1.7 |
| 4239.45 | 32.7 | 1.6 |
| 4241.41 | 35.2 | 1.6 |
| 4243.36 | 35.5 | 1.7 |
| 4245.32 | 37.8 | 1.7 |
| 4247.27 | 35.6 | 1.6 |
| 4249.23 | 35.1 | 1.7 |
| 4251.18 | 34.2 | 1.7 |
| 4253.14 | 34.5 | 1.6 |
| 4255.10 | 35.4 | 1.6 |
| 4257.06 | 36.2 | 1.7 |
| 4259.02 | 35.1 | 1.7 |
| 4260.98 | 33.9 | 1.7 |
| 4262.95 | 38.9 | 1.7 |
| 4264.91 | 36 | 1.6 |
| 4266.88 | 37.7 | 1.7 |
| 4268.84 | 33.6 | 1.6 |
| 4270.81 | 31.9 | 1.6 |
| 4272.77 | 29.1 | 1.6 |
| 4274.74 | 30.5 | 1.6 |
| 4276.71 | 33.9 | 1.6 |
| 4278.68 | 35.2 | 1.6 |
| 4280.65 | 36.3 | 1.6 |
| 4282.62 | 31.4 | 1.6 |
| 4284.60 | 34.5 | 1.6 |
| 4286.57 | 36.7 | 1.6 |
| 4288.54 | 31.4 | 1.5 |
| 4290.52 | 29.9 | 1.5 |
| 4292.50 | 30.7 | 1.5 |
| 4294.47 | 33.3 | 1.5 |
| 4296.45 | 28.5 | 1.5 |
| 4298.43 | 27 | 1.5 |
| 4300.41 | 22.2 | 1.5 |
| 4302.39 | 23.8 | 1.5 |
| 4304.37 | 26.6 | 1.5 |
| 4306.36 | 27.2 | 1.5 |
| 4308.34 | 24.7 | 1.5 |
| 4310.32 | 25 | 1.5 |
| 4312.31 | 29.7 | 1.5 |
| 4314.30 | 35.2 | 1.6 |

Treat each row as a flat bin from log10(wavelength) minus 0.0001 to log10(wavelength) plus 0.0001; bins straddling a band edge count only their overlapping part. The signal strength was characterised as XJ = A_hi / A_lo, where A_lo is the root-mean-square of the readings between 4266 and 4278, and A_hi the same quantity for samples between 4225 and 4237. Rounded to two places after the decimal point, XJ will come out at 0.96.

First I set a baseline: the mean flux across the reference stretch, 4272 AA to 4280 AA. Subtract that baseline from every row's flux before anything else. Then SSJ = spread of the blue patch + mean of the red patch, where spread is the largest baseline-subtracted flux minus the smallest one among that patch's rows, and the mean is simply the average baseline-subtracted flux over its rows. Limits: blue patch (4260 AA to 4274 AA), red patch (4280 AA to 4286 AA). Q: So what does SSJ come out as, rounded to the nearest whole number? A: 12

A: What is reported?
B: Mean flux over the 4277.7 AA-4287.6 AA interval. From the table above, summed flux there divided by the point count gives 35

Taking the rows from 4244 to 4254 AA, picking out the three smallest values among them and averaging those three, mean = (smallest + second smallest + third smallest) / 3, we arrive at 34.6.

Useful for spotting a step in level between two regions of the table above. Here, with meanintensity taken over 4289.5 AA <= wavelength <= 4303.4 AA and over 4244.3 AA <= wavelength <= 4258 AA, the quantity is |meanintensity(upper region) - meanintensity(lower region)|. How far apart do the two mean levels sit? 7.6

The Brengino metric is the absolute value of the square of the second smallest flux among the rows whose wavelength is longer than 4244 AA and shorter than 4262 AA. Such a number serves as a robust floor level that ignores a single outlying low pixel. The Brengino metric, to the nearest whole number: 1170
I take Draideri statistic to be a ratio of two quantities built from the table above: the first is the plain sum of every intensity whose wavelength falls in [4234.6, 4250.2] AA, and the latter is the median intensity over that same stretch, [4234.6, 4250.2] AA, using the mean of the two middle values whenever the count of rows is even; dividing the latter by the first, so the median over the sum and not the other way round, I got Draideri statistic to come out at 0.125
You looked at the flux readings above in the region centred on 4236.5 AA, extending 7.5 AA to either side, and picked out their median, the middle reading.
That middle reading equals 33.9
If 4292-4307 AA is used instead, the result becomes 27.1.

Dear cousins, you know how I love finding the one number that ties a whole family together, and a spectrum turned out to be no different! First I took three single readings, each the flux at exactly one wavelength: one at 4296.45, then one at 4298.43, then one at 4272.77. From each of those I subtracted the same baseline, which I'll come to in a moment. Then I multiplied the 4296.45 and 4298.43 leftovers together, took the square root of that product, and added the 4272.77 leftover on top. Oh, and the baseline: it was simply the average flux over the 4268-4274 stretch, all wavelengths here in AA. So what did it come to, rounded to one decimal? 1.3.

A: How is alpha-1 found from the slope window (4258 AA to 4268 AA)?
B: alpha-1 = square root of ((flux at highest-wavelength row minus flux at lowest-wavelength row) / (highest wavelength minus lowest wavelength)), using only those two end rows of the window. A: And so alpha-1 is 0.58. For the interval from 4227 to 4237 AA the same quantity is 0.76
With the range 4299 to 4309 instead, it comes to 0.56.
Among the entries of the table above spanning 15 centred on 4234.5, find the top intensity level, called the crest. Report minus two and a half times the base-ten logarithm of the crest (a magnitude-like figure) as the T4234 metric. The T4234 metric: -3.87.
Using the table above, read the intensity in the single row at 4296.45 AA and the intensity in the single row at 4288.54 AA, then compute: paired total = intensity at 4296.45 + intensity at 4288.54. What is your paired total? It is 59.9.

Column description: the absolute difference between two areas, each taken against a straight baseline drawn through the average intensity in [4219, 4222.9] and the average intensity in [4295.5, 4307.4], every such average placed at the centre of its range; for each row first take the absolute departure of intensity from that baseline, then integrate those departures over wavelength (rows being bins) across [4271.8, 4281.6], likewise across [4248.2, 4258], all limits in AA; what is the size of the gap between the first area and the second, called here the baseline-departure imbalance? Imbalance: 12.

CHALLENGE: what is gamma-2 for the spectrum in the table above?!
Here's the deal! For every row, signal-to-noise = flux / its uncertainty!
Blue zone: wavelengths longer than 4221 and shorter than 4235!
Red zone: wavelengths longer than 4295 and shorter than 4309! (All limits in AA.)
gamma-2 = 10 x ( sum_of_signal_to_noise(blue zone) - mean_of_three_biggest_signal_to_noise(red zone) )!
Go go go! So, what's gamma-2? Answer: 1132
